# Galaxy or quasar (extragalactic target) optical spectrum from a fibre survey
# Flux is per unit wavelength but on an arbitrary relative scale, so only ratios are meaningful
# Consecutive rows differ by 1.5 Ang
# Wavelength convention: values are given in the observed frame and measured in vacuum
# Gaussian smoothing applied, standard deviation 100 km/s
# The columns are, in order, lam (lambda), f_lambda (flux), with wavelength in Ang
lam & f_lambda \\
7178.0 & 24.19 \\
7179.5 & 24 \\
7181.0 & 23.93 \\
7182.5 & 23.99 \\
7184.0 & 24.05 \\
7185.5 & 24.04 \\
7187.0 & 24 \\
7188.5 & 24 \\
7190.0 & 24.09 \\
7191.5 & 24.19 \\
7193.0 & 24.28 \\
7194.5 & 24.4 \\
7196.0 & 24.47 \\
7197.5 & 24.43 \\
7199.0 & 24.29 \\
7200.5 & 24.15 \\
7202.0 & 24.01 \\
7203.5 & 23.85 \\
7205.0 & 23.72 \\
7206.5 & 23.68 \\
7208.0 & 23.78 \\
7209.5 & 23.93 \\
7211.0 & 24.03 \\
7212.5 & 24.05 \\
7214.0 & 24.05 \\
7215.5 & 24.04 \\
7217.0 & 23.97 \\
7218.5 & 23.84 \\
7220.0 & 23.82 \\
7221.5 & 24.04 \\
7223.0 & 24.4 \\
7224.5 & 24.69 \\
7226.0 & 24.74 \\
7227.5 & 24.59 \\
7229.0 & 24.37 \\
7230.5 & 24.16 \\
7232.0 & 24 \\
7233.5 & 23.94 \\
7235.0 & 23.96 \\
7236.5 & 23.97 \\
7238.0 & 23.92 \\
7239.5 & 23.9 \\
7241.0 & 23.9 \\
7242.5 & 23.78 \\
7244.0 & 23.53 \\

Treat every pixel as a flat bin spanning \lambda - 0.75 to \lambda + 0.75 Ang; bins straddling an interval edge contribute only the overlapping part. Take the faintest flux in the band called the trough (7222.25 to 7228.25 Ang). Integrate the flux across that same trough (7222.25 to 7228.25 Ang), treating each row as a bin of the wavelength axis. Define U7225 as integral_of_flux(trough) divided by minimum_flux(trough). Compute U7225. 6.05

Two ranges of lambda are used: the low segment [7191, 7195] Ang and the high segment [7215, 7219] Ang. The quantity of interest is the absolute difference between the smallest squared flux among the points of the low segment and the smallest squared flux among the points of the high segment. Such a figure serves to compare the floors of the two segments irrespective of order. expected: 16.8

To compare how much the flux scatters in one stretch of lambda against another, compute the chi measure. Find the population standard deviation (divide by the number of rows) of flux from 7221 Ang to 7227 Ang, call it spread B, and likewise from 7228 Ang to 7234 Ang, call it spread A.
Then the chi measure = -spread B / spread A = -1.7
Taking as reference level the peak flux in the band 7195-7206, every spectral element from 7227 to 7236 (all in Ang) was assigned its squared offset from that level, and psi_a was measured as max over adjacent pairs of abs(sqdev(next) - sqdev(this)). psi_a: 0.125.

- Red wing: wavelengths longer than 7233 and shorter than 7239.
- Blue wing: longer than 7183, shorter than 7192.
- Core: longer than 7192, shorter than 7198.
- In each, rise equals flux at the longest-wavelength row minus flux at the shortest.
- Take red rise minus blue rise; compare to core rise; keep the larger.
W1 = 0.15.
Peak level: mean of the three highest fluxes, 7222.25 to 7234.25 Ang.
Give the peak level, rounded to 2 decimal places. 24.67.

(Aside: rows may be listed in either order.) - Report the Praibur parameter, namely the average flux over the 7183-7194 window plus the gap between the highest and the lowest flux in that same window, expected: 24.4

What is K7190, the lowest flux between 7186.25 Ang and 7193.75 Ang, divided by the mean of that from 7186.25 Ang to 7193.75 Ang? 0.995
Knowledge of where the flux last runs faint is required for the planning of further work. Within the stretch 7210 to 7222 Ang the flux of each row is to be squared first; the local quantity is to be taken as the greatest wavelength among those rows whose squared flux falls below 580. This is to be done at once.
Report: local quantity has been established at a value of 7221.5 Ang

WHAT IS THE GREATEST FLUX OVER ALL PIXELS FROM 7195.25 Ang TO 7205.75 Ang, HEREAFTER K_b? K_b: 24.47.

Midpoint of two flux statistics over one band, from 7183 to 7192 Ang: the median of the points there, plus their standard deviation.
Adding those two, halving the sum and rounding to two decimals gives 12.06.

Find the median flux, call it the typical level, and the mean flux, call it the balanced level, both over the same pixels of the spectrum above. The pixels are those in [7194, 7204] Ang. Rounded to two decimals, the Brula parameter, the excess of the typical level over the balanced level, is 0.06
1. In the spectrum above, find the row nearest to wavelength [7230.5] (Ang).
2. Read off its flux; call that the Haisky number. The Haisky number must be 24.16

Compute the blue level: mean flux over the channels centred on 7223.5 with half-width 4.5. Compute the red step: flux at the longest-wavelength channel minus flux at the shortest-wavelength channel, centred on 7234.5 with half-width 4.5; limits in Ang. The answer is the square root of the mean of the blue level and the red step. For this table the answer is 3.47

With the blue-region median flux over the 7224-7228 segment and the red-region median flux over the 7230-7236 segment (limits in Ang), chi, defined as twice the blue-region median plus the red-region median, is 73.4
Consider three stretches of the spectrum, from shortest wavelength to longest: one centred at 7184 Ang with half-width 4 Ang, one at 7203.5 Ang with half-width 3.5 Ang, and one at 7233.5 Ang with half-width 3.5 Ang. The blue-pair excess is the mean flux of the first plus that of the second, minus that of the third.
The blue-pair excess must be 23.9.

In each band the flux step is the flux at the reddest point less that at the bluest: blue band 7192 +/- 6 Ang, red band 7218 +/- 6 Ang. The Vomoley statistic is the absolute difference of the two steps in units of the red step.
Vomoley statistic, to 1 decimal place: 0.2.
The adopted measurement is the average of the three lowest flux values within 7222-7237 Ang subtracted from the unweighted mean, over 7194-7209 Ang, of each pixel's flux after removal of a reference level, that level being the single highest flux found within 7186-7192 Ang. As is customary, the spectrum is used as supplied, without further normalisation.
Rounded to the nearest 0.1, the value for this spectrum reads -24.1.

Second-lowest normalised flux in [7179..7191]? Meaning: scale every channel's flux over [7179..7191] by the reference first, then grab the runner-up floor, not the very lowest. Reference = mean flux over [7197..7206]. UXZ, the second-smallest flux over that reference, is 1.00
